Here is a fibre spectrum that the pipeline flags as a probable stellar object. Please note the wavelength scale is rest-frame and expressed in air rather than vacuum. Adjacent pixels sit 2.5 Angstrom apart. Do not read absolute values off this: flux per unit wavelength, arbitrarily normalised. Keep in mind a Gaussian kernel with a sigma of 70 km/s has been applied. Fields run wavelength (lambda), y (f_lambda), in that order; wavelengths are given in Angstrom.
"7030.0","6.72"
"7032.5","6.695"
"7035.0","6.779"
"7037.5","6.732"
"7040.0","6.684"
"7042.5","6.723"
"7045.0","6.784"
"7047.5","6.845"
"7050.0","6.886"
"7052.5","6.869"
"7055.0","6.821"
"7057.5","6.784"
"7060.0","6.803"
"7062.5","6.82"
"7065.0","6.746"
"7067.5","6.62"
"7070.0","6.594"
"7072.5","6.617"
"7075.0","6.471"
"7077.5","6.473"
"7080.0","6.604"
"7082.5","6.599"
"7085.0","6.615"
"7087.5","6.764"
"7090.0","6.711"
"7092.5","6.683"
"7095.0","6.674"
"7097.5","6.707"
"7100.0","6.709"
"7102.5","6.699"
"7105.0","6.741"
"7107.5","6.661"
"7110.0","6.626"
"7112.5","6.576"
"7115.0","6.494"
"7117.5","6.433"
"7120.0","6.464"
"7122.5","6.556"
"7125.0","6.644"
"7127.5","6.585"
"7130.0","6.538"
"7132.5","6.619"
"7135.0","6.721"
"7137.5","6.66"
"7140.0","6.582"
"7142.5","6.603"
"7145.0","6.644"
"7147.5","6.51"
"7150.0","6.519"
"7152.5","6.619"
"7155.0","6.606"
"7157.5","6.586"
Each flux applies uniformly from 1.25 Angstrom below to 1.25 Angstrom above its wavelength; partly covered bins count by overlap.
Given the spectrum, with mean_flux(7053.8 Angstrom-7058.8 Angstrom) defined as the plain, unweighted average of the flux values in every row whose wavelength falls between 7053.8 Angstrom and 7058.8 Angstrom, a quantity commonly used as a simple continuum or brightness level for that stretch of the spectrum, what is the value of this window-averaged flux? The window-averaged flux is 6.80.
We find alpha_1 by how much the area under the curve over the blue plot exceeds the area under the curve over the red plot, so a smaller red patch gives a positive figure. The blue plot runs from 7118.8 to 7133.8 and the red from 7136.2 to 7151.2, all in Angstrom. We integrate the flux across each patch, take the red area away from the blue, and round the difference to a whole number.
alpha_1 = 0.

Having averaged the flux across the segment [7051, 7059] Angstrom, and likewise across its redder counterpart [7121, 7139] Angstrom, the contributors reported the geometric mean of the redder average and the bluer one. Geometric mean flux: 6.72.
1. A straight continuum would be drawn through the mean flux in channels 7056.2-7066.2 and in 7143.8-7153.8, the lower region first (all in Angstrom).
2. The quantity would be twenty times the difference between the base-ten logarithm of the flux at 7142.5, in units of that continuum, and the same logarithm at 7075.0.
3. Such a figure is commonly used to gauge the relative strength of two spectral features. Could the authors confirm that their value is 0.39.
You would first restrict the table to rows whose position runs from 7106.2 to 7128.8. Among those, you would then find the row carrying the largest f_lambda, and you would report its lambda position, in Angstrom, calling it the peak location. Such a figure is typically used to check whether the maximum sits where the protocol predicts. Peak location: 7107.5 Angstrom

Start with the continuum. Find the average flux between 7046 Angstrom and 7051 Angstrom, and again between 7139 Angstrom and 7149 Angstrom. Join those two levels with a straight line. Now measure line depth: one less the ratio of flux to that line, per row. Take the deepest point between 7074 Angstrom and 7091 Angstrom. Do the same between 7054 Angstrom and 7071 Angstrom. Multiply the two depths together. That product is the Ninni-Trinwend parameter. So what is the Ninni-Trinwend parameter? 0.0014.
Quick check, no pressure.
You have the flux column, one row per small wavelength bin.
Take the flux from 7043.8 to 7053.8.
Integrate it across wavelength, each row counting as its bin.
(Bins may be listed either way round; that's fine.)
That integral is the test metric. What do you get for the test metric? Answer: 68.46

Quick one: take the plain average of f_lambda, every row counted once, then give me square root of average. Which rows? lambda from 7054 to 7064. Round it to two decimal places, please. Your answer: 2.61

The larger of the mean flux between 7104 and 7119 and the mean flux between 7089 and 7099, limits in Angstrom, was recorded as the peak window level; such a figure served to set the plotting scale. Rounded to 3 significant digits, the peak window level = 6.69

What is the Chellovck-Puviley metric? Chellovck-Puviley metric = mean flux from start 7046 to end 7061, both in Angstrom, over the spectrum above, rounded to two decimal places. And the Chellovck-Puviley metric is 6.83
